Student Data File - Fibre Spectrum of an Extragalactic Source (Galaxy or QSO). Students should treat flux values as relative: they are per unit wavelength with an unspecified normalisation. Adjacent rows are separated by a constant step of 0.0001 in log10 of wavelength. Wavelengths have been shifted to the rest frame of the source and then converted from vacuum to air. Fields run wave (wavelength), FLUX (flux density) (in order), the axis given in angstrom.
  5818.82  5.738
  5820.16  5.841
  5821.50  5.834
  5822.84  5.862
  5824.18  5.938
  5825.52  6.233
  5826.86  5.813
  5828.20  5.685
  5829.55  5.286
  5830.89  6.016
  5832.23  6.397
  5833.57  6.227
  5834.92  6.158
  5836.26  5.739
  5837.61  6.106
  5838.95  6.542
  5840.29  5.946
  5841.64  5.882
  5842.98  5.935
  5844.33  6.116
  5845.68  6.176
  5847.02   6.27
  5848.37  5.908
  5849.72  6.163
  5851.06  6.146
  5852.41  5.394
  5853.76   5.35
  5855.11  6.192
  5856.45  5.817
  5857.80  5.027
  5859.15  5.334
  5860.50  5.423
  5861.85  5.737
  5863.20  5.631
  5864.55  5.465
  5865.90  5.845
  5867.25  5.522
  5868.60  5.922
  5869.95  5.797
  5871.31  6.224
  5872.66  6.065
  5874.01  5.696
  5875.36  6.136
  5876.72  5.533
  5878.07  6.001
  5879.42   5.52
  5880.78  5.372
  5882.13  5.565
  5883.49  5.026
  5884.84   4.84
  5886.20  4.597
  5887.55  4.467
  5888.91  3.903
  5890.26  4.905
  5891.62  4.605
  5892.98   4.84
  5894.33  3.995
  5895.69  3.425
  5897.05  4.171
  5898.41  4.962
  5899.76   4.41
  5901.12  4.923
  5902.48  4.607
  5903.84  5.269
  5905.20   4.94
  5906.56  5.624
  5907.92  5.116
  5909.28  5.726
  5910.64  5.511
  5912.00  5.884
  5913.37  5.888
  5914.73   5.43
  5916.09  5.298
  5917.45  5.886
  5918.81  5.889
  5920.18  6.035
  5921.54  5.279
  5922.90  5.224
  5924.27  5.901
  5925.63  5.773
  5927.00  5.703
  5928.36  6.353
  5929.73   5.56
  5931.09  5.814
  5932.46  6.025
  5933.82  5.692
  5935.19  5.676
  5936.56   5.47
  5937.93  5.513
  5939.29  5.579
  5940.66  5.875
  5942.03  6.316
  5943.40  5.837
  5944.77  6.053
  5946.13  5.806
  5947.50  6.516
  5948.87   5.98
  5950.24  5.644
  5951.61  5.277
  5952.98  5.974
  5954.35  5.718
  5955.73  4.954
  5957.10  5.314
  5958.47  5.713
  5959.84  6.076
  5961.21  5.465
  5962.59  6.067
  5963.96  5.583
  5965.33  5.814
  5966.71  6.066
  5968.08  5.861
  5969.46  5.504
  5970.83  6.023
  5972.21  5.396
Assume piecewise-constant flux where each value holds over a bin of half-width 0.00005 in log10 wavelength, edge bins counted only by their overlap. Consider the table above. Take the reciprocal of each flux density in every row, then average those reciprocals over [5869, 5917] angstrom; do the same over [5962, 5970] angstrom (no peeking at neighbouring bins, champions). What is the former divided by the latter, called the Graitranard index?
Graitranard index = 1.15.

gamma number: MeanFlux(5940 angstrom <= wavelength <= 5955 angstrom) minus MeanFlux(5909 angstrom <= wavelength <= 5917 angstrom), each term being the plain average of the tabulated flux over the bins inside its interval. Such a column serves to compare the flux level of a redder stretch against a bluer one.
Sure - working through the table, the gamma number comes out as 0.29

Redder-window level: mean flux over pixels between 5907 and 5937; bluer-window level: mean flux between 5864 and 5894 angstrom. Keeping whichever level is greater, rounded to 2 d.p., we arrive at 5.69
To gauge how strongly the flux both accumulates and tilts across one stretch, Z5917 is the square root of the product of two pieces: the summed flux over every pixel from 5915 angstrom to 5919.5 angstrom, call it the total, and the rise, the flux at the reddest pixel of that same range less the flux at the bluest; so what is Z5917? 3.2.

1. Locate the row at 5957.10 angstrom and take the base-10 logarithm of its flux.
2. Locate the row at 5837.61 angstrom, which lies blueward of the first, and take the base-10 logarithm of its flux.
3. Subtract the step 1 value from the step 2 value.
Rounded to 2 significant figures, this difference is 0.060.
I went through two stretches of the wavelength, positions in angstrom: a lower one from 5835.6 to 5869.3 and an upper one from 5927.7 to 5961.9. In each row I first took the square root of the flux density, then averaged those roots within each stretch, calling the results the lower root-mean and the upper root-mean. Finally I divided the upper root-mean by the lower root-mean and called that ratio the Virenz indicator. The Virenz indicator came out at 1.00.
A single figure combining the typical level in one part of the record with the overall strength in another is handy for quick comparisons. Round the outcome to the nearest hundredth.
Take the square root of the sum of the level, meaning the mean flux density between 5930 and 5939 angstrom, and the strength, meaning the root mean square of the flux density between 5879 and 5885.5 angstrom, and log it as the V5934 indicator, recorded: 3.31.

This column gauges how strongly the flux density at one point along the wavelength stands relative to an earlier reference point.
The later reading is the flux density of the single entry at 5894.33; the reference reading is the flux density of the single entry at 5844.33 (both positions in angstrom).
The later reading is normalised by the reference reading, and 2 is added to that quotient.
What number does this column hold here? 2.65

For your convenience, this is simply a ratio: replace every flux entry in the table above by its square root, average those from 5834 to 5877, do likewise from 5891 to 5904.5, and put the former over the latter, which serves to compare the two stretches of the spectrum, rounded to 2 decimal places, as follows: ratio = 1.14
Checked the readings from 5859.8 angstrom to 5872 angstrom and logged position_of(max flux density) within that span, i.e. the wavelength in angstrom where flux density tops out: 5871.31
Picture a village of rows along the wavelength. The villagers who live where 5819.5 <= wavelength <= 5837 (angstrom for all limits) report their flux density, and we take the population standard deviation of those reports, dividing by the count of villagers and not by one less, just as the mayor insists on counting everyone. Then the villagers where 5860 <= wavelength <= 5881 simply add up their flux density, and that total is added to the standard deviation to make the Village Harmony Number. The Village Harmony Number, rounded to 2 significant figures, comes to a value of 92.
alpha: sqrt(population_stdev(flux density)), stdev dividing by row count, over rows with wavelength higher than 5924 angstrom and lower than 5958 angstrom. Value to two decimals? 0.58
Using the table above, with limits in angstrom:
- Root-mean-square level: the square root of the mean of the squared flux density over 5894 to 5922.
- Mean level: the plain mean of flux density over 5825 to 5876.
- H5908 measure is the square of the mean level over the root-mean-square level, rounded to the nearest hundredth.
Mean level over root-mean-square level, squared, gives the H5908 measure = 1.28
